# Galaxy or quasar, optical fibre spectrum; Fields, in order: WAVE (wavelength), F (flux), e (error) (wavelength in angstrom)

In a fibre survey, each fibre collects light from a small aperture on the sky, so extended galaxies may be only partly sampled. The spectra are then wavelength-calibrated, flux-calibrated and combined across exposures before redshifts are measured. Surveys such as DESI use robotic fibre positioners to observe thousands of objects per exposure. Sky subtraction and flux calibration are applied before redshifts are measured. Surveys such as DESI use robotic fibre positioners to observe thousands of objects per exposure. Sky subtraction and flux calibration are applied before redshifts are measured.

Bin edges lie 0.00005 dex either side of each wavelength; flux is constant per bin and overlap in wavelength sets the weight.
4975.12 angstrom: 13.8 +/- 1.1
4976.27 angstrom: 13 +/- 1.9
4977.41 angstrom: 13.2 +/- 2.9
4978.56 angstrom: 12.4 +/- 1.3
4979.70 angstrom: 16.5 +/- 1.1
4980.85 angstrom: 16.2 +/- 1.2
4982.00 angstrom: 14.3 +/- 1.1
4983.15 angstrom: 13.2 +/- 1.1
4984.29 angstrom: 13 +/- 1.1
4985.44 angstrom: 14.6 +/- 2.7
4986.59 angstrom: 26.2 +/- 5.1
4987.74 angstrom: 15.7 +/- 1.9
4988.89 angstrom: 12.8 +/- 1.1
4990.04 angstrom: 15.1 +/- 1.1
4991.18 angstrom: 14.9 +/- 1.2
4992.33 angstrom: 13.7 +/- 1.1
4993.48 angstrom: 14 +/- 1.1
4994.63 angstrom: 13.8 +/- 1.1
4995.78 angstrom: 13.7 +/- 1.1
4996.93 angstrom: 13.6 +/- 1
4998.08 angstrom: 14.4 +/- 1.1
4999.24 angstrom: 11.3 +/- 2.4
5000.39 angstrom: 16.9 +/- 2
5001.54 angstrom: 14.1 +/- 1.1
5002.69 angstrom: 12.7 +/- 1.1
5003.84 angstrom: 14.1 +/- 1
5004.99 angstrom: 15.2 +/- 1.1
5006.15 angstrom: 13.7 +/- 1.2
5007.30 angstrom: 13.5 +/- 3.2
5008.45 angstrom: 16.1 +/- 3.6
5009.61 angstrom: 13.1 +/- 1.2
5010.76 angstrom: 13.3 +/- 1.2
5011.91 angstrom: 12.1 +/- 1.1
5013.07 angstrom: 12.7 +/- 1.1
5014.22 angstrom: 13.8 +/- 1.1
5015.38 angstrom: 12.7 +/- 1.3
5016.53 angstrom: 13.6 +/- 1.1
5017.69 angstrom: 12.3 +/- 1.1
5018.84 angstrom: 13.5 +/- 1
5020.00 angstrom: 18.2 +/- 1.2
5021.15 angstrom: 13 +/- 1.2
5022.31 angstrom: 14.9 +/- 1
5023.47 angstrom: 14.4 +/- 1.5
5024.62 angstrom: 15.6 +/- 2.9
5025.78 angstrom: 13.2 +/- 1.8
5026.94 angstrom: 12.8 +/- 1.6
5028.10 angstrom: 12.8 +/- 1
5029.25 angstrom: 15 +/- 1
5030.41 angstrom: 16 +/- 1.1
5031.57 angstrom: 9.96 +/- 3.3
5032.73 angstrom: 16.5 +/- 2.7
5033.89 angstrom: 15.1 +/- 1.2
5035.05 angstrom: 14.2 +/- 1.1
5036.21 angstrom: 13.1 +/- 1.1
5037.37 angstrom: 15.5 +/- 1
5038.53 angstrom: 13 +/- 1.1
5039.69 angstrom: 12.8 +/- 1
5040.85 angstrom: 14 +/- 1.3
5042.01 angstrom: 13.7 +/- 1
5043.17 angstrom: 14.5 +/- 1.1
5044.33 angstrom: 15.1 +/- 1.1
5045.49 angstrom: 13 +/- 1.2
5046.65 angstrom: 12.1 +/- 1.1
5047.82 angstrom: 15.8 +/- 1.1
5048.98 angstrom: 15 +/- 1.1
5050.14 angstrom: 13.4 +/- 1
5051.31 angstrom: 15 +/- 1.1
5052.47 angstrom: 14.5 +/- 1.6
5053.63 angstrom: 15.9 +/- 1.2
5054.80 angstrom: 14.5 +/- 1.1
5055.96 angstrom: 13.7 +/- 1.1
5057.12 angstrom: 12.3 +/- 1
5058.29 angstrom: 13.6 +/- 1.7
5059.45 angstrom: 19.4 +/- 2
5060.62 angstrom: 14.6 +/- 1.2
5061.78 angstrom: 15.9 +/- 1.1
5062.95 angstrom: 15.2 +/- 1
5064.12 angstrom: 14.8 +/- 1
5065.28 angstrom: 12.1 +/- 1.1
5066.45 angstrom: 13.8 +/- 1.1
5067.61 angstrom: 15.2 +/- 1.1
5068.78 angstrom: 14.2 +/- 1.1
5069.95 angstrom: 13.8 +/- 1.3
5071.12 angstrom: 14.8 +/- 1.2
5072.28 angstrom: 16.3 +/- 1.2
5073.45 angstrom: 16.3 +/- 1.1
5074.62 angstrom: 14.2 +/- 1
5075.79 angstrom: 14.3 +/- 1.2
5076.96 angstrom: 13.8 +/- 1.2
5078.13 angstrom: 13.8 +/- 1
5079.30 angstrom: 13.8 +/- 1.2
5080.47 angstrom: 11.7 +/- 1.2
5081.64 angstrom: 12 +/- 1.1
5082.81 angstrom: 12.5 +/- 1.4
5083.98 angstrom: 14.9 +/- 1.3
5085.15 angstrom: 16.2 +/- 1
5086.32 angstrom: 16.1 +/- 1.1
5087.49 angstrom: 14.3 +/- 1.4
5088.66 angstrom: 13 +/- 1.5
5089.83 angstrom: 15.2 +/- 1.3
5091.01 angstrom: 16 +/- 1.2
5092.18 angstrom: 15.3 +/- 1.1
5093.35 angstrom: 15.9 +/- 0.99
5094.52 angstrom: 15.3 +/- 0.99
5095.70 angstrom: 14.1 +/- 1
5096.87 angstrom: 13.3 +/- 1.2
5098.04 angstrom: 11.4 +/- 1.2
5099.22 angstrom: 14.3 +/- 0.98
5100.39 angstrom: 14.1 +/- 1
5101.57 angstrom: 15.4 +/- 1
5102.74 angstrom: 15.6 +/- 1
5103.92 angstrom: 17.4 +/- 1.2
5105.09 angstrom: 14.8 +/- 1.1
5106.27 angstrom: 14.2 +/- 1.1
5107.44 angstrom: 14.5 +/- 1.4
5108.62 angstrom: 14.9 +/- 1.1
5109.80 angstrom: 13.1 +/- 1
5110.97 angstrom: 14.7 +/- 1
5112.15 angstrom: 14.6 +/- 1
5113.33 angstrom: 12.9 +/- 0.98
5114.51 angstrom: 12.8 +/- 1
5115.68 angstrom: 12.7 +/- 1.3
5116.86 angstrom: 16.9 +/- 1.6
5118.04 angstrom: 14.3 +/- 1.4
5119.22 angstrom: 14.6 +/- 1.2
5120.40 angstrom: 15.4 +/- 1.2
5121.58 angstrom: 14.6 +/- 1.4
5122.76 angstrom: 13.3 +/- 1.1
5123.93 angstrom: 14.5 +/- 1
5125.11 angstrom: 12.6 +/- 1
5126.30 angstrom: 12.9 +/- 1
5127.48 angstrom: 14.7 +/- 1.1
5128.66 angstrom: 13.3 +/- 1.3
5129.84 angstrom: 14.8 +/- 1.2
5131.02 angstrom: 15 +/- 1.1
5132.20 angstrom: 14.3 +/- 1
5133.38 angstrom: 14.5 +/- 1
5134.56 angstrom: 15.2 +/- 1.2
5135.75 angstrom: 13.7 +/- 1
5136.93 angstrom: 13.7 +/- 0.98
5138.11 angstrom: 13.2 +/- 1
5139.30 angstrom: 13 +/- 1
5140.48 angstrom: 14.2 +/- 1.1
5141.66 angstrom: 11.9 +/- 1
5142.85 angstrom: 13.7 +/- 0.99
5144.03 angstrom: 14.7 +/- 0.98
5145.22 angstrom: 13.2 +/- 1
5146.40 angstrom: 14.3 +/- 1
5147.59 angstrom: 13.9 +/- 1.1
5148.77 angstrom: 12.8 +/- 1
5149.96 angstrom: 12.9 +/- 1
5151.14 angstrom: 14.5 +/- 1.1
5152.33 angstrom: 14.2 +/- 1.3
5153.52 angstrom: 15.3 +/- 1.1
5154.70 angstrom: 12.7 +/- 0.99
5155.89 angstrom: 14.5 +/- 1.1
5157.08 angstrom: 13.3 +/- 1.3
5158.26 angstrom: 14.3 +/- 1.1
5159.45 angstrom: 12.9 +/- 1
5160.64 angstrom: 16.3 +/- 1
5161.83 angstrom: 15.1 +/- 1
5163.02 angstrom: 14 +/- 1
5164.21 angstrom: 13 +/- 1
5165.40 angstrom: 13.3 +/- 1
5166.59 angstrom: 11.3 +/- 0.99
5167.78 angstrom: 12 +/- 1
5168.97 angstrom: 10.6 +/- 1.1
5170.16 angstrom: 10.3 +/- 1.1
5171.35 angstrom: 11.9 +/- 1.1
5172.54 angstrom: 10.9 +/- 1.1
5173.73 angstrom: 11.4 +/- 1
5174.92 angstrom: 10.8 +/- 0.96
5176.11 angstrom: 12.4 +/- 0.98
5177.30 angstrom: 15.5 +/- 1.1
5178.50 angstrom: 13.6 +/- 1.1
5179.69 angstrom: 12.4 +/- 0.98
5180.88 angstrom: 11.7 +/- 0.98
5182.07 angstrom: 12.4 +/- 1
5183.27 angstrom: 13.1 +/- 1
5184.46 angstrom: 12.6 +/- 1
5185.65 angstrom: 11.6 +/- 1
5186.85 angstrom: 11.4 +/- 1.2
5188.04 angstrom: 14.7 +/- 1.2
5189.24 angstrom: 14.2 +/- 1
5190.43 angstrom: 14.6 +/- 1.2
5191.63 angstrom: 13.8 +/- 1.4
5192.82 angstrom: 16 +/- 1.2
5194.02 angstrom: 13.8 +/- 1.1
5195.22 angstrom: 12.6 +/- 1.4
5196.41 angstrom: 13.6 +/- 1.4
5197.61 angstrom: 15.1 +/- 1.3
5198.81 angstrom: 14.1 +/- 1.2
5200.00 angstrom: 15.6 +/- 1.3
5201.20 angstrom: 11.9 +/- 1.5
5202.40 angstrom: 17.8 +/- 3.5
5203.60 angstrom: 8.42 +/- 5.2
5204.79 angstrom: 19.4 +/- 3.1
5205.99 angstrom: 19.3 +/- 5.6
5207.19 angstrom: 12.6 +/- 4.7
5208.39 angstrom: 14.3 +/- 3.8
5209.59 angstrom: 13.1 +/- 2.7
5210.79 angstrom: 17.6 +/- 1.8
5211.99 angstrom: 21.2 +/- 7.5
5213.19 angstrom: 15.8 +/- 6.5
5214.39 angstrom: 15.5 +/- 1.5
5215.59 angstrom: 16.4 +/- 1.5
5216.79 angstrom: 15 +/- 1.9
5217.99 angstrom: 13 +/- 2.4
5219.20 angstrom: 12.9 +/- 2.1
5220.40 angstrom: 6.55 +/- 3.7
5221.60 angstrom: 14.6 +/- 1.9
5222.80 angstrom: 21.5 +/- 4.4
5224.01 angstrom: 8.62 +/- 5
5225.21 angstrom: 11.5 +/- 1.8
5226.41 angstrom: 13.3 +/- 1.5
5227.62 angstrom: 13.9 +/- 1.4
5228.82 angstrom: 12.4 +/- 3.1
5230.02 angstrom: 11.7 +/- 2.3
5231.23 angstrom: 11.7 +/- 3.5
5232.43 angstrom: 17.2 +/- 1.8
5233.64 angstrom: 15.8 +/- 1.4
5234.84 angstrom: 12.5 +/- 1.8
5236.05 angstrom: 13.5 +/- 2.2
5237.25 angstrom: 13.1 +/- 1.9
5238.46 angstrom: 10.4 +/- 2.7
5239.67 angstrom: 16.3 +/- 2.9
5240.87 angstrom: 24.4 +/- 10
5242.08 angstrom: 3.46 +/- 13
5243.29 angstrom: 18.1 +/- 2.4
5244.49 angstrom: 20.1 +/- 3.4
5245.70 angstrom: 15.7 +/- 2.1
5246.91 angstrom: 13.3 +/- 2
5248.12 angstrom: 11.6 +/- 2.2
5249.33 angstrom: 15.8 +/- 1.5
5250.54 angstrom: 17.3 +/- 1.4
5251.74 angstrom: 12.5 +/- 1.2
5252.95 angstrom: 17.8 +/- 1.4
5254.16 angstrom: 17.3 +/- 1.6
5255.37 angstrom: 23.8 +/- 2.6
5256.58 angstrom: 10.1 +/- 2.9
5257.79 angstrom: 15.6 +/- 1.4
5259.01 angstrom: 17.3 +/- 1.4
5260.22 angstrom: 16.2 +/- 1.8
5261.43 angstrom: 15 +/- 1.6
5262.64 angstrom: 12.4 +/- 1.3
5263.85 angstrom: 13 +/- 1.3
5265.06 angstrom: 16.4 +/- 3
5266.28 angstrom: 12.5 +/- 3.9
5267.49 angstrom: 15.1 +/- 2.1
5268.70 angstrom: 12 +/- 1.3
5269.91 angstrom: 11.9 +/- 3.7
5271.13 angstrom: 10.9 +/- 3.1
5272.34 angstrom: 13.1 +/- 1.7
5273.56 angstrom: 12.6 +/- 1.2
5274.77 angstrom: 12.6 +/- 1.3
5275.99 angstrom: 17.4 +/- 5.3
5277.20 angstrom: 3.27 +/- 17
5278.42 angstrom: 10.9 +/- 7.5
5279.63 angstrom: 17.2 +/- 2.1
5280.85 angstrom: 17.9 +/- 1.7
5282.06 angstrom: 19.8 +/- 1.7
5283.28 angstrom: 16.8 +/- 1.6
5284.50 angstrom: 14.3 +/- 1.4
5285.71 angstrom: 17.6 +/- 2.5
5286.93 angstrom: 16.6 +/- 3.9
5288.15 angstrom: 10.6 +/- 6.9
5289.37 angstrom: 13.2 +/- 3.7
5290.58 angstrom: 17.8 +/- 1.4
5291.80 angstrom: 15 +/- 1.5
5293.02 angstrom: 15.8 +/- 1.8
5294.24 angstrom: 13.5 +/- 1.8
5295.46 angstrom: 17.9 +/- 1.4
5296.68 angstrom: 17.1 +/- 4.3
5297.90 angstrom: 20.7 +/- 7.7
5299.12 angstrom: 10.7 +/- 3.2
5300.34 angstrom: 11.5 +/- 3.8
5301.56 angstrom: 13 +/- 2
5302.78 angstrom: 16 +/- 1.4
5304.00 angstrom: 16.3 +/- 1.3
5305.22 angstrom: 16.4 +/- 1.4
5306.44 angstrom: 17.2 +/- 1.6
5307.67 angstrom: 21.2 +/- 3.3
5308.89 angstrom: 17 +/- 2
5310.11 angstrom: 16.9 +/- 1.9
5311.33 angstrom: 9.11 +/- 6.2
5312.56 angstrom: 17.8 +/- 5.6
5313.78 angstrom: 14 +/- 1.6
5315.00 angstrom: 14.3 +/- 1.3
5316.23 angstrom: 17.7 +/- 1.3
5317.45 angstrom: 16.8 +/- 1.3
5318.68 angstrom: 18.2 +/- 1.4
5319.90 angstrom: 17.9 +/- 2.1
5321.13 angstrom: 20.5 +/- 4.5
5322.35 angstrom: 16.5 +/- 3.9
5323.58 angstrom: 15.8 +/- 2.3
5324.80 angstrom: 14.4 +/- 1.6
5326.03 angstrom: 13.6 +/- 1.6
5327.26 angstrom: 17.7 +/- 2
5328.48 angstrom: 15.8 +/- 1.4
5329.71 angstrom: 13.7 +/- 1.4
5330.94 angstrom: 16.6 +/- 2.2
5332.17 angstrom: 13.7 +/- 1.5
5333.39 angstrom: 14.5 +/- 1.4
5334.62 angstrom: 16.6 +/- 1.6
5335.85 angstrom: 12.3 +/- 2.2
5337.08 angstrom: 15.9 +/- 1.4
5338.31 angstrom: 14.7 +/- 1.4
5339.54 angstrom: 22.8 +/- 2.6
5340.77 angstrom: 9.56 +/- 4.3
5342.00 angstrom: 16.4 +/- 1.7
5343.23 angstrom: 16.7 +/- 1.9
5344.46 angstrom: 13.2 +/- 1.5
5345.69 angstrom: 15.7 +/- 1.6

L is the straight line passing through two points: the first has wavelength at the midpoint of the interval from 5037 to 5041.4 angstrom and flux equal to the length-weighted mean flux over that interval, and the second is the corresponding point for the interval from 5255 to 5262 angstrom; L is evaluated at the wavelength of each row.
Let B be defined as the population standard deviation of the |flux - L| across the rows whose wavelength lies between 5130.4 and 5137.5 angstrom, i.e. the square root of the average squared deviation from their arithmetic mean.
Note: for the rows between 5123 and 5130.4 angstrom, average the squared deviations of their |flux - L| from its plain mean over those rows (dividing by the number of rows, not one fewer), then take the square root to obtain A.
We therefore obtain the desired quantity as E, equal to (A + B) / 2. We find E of 0.6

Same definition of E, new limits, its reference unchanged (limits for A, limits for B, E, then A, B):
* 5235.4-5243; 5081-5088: 2.4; 4.1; 0.777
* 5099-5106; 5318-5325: 1.0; 1.0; 1.130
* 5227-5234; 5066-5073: 1.1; 1.5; 0.722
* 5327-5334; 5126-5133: 0.9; 1.1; 0.672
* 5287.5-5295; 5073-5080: 1.2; 1.7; 0.726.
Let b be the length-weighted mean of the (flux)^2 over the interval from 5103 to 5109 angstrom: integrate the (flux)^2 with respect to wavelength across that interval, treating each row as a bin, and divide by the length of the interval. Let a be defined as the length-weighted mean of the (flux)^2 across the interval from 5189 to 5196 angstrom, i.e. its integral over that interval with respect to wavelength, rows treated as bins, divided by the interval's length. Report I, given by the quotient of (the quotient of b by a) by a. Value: 0.0057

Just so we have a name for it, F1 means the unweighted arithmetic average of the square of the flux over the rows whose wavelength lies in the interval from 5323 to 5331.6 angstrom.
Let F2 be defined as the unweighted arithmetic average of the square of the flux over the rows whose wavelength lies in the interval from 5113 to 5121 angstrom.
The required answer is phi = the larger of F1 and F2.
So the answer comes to 238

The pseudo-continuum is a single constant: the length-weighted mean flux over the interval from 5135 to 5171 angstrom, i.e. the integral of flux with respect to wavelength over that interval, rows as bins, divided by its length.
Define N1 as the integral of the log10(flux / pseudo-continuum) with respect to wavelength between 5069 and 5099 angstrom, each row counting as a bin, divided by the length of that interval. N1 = 0.03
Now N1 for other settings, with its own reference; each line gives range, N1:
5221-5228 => 0.00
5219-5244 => -0.03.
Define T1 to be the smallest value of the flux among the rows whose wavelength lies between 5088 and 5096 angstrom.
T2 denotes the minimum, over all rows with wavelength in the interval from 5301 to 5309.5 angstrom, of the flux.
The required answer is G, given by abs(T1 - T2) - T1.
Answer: -13.0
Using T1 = 13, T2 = 13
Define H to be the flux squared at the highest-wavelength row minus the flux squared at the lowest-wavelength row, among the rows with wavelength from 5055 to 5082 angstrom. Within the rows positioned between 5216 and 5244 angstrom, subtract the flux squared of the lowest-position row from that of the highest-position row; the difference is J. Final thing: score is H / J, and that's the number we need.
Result -0.4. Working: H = -44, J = 103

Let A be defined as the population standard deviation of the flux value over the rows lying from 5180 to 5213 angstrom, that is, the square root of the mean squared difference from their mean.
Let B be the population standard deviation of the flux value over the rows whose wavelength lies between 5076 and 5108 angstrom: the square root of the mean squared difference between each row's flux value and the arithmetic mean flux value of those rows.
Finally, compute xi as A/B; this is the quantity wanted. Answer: 1.93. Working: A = 2.76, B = 1.4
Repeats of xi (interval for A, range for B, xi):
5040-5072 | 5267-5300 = 0.39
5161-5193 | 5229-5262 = 0.37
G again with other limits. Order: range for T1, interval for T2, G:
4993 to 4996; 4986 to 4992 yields -12.8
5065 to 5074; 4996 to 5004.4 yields -11.3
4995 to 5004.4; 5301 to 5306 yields -9.6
